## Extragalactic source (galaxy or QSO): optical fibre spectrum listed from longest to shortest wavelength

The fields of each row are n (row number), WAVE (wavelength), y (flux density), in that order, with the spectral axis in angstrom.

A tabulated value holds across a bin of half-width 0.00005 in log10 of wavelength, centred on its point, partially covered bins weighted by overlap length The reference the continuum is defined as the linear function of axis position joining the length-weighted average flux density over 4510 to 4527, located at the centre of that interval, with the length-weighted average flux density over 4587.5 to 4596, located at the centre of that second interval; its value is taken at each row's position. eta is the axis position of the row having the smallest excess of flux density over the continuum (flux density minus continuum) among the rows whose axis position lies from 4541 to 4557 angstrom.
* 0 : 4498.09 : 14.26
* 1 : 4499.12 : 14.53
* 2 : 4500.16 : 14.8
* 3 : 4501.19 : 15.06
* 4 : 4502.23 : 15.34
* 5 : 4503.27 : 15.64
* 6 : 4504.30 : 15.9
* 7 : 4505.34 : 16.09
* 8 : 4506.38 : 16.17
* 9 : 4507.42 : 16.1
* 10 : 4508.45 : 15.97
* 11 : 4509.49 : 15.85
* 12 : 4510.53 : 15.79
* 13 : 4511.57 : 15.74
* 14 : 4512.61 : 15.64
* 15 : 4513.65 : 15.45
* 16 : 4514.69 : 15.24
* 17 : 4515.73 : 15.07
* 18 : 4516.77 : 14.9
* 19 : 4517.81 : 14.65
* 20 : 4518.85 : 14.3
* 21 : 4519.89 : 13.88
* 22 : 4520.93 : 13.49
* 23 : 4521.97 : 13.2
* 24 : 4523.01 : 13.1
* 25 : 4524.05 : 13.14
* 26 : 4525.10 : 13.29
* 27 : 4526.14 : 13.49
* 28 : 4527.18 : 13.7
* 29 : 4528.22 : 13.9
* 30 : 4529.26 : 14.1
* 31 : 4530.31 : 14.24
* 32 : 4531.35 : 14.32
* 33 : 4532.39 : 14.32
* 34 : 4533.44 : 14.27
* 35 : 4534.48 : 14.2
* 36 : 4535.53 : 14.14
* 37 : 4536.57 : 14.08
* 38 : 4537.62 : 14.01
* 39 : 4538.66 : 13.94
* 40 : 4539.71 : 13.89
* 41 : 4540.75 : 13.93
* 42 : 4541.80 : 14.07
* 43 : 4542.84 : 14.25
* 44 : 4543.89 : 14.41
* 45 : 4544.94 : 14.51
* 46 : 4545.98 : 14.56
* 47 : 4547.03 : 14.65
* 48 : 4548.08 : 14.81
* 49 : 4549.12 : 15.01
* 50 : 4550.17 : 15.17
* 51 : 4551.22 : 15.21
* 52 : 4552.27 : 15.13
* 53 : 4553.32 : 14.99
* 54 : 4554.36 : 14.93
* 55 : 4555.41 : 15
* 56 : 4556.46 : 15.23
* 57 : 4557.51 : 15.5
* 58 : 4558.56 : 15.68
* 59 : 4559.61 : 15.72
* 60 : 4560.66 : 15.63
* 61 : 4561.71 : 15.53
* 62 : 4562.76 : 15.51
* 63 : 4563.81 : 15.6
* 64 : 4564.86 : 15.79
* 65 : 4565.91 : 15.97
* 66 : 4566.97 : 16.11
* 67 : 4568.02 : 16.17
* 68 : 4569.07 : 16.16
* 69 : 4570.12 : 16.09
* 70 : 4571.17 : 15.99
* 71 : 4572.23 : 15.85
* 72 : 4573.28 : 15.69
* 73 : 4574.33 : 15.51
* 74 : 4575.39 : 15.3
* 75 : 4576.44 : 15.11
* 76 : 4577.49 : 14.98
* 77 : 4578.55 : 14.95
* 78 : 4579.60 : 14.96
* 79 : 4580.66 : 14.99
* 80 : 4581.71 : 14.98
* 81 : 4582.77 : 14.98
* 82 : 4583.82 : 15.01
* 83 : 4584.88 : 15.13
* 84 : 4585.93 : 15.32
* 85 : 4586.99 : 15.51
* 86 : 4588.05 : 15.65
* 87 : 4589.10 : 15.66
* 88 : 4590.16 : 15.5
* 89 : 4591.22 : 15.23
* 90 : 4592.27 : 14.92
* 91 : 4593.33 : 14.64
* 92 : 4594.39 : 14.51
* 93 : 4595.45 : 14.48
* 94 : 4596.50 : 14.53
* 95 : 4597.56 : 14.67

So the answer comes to 4541.80 angstrom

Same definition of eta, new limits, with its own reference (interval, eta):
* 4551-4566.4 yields 4554.36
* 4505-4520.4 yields 4519.89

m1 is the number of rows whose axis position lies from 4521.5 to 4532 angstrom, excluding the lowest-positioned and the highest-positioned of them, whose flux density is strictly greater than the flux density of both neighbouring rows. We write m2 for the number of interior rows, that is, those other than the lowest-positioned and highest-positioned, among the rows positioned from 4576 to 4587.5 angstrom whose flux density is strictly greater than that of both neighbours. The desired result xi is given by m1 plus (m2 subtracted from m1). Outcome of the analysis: -1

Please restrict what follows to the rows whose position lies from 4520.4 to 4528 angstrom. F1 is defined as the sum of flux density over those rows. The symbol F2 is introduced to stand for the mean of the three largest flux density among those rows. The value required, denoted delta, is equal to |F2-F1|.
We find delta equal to 80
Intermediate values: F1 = 93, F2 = 13.6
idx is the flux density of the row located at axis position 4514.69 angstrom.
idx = 15.24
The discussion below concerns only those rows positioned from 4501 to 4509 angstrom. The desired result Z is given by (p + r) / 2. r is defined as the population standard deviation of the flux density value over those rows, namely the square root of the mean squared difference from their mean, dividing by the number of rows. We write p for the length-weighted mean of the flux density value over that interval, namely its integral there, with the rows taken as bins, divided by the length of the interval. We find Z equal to 8.09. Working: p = 15.8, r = 0.38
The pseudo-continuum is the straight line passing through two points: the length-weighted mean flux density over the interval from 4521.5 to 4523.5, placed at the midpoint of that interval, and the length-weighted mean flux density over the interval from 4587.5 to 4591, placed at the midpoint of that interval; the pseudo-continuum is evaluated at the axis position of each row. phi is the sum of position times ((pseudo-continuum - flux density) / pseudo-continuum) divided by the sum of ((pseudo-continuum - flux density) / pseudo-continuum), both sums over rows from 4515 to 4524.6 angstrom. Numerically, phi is 4517.5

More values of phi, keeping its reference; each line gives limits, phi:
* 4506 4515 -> 4510.2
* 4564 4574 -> 4568.7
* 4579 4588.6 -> 4582.0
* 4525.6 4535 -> 4530.9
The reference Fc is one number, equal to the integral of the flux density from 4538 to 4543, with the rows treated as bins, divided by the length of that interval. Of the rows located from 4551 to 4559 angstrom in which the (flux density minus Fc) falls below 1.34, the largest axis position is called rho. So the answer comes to 4556.46 angstrom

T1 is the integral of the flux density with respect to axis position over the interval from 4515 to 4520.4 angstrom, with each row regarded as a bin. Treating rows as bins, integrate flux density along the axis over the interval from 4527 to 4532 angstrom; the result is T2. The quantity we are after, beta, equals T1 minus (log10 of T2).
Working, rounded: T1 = 78.8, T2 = 70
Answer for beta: 77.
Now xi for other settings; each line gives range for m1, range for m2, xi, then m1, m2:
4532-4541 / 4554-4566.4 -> -1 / 0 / 1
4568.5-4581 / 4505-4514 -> -1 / 0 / 1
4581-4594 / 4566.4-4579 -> 1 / 1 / 1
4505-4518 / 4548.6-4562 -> 0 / 1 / 2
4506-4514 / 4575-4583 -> -1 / 0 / 1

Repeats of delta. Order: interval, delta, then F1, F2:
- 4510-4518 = 107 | 122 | 15.7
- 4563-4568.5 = 64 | 80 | 16.1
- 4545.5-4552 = 74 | 89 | 15.1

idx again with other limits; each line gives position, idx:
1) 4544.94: 14.51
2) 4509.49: 15.85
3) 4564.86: 15.79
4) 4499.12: 14.53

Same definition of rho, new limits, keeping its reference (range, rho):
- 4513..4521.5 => 4520.93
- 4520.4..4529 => 4528.22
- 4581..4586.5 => 4585.93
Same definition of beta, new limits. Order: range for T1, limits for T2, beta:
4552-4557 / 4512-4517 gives 73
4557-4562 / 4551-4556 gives 76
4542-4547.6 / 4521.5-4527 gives 79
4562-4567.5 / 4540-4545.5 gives 85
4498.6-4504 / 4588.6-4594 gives 80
